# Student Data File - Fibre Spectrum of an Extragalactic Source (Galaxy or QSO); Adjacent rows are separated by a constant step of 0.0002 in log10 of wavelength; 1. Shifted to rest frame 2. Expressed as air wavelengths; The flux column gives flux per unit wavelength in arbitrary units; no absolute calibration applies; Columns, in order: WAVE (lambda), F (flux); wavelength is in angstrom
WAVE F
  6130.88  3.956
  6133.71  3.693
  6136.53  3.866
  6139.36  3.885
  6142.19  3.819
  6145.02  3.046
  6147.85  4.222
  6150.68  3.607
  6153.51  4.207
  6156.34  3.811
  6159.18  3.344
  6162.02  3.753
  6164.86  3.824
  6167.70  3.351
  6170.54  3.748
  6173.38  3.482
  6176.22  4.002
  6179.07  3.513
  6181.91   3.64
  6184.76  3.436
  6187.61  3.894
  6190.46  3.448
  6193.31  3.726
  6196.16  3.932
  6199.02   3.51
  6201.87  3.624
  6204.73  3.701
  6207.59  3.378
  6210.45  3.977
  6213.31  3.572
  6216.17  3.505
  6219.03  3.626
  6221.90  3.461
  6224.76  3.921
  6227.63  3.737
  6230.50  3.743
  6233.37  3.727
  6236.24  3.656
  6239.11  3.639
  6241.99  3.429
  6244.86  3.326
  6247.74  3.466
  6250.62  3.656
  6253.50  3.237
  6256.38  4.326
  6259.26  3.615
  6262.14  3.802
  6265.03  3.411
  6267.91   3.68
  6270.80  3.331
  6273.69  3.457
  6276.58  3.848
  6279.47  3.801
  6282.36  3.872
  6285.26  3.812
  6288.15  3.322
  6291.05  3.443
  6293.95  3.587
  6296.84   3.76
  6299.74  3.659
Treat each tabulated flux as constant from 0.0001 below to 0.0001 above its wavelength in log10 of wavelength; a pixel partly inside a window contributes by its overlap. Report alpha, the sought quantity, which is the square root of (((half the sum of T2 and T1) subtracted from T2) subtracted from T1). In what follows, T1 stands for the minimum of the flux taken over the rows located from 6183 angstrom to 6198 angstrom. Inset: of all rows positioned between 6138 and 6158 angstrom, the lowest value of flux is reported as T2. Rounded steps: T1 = 3.436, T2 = 3.046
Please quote 1.91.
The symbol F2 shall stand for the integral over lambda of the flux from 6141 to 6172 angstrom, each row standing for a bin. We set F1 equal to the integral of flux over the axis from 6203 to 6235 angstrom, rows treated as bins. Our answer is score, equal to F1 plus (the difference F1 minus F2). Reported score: 120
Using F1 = 117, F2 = 115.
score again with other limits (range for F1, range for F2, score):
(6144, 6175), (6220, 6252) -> 113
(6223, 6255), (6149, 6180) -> 115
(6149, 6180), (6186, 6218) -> 112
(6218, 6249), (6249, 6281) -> 107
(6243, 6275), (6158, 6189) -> 116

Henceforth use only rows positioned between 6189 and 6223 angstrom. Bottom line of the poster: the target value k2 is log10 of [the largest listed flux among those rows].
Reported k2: 0.600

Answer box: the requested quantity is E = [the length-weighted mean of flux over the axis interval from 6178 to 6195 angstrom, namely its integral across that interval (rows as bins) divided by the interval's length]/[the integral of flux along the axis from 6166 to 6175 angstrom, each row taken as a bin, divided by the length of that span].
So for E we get 1.02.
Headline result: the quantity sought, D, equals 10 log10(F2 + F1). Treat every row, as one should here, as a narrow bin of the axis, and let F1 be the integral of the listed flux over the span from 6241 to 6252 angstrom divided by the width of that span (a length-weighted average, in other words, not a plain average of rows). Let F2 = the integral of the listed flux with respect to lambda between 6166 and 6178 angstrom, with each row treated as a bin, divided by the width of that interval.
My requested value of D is 8.52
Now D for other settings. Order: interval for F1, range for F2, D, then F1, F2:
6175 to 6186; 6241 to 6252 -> 8.52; 3.64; 3.47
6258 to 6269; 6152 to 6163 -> 8.70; 3.63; 3.78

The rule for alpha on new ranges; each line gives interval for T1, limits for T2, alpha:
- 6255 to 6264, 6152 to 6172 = 1.94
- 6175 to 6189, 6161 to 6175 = 1.87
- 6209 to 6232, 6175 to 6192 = 1.86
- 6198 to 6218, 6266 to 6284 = 1.84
